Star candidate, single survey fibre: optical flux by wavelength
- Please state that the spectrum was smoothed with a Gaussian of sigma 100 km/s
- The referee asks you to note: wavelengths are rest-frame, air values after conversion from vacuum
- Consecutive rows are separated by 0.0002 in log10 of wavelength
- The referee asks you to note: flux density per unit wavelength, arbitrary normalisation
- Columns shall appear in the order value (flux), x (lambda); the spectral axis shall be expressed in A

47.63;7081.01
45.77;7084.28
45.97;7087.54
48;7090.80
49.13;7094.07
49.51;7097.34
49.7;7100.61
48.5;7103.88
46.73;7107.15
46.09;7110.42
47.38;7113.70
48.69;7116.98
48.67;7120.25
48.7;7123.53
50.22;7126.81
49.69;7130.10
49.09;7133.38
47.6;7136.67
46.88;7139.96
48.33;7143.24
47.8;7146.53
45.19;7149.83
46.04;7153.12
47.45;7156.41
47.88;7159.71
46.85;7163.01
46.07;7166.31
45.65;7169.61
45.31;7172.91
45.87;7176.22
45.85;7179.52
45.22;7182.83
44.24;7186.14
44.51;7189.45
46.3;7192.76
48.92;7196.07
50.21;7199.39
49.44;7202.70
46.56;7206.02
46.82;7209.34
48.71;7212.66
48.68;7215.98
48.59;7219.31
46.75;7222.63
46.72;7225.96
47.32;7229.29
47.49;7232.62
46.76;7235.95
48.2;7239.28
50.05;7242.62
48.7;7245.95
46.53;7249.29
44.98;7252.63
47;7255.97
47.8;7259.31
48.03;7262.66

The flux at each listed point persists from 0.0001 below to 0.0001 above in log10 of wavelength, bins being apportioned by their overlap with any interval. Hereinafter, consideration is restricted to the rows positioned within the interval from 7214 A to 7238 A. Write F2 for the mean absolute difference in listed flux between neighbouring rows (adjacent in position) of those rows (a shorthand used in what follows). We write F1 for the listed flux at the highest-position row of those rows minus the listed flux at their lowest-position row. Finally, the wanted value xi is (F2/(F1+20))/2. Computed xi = 0.016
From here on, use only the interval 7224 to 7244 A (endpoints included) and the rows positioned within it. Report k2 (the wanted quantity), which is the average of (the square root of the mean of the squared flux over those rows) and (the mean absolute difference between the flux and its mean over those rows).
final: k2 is 24.3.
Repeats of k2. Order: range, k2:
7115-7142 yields 24.7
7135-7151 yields 24.0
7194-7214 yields 24.8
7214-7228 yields 24.3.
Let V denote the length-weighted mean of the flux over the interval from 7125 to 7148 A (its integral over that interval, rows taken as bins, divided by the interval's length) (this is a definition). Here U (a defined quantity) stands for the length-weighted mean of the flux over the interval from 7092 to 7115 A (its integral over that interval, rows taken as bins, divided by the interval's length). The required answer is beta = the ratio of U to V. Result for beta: 0.99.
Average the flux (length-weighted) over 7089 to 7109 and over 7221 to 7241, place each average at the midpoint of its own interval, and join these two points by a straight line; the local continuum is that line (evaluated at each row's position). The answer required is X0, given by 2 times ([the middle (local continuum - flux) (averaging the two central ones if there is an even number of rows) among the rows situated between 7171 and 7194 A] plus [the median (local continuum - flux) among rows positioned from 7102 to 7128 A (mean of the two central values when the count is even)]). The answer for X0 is 5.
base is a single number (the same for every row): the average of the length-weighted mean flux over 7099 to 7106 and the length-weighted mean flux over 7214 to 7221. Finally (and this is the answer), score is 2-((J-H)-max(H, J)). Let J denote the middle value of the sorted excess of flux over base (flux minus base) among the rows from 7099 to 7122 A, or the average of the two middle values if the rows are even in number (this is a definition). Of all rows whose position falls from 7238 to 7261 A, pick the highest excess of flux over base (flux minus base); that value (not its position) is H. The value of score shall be 4.8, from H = 1.25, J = -0.3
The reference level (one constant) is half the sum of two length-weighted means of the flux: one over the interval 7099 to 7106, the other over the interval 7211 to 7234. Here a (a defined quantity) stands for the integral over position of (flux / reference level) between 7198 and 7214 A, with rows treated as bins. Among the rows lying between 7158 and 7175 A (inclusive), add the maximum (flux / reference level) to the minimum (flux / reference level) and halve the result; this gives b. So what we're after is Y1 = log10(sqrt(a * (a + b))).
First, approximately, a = 16.0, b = 0.96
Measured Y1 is 1.22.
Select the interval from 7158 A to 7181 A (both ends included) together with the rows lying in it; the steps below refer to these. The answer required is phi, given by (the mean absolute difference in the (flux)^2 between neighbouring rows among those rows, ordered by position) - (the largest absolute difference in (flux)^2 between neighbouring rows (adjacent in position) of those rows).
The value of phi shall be -49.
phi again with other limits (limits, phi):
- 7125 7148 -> -59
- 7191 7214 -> -121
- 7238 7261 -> -52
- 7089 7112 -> -83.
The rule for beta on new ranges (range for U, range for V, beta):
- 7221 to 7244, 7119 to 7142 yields 0.98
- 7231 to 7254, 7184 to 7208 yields 1.01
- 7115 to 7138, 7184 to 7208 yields 1.04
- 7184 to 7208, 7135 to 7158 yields 1.00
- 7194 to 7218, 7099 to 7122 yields 1.01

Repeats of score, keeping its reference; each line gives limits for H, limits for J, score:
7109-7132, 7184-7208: 7.1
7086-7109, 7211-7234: 5.1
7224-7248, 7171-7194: 8.0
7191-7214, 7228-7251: 6.1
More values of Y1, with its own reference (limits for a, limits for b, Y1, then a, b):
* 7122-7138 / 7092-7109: 1.22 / 16.2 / 1.00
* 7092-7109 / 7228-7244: 1.25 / 17.1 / 1.00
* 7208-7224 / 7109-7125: 1.21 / 15.9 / 0.98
